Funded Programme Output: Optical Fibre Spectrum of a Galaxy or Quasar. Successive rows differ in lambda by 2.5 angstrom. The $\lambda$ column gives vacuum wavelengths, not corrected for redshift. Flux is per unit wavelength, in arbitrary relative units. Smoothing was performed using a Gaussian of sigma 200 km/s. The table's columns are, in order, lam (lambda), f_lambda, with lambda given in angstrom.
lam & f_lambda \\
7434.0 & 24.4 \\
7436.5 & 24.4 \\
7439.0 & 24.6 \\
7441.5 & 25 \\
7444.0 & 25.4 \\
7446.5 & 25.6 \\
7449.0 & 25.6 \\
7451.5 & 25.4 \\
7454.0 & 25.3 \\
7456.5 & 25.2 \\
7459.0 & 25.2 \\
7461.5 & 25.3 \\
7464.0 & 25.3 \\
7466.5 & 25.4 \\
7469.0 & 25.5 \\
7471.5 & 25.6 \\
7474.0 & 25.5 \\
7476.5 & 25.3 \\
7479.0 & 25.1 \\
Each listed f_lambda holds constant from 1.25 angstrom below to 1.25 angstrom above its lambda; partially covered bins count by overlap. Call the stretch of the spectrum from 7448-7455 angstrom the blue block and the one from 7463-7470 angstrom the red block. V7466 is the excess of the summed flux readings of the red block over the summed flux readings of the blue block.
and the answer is -0.10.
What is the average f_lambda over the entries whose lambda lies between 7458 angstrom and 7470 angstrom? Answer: 25.34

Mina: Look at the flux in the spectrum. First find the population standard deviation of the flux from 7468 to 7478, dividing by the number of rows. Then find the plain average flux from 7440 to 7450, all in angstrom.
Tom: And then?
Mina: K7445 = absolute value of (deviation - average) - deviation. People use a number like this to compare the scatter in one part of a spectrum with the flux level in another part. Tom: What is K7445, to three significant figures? 25.2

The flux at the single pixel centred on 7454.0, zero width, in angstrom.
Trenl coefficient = 25.3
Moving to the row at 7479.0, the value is 25.1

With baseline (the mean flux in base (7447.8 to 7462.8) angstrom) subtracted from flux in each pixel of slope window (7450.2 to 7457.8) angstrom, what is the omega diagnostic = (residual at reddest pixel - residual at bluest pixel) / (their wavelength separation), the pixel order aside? -0.040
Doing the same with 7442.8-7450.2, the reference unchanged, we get 0.040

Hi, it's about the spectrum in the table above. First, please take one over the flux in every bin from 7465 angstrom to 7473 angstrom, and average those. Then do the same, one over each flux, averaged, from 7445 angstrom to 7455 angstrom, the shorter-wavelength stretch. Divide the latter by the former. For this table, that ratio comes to 1.00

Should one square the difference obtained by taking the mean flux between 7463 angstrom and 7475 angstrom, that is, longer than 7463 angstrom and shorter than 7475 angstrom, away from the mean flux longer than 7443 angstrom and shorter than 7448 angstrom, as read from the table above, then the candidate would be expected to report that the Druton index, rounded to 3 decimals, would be 0.002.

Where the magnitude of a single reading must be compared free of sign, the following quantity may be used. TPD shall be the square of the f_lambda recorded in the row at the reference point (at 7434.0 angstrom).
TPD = 595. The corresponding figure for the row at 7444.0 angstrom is 645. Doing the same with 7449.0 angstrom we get 655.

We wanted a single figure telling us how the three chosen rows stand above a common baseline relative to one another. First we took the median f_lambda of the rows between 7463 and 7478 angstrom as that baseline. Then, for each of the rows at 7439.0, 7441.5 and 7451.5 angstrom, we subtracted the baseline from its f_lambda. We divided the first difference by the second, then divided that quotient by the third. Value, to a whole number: -38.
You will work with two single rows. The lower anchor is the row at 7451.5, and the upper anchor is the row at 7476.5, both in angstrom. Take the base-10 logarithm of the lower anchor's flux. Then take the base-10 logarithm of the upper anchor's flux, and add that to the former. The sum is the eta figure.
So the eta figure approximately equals 2.81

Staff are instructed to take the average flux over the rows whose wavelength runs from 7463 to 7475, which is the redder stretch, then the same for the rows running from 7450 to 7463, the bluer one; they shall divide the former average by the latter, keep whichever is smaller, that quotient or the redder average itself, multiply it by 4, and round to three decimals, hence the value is 4.028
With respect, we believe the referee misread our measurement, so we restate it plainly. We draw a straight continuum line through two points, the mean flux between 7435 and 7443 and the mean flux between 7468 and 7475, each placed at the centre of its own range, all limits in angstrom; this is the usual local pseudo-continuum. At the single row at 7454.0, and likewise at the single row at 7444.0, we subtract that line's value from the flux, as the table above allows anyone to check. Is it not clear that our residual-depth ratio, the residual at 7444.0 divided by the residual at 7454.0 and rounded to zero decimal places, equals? 3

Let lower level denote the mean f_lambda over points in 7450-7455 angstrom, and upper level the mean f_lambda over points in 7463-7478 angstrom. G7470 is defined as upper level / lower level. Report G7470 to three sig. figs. 1.00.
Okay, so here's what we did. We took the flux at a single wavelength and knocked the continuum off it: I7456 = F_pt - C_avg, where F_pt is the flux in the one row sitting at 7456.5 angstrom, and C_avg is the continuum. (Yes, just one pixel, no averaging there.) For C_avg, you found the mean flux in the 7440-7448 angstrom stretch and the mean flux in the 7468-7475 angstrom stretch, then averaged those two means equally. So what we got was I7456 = -0.23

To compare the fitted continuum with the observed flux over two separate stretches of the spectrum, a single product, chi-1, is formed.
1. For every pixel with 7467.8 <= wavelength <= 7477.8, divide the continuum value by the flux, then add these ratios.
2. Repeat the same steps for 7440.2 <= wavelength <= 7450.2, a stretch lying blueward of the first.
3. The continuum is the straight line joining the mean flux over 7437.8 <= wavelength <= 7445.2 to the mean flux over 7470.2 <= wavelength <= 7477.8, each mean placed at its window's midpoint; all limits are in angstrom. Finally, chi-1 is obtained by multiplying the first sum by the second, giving 15.8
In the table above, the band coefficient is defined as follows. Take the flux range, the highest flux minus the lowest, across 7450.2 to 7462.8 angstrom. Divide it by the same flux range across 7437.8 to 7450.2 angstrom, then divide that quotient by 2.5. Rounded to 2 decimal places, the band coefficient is 0.08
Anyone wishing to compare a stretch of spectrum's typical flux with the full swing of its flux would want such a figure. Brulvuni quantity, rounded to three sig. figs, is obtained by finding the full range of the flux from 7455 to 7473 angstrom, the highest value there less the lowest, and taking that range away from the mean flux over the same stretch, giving 25.0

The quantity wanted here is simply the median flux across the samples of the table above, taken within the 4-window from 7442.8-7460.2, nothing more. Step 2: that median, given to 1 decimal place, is 25.4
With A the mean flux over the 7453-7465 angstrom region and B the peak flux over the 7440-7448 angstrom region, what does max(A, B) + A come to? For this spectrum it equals 50.9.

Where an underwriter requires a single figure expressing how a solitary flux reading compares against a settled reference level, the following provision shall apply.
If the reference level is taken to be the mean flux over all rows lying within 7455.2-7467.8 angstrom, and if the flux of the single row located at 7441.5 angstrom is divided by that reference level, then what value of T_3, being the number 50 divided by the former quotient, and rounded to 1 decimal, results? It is 50.6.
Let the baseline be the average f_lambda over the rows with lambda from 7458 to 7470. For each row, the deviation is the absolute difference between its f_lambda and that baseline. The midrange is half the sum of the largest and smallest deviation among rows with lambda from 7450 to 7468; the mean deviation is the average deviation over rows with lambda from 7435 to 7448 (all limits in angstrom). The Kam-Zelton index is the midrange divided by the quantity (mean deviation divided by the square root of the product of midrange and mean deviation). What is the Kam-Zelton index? 0.039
